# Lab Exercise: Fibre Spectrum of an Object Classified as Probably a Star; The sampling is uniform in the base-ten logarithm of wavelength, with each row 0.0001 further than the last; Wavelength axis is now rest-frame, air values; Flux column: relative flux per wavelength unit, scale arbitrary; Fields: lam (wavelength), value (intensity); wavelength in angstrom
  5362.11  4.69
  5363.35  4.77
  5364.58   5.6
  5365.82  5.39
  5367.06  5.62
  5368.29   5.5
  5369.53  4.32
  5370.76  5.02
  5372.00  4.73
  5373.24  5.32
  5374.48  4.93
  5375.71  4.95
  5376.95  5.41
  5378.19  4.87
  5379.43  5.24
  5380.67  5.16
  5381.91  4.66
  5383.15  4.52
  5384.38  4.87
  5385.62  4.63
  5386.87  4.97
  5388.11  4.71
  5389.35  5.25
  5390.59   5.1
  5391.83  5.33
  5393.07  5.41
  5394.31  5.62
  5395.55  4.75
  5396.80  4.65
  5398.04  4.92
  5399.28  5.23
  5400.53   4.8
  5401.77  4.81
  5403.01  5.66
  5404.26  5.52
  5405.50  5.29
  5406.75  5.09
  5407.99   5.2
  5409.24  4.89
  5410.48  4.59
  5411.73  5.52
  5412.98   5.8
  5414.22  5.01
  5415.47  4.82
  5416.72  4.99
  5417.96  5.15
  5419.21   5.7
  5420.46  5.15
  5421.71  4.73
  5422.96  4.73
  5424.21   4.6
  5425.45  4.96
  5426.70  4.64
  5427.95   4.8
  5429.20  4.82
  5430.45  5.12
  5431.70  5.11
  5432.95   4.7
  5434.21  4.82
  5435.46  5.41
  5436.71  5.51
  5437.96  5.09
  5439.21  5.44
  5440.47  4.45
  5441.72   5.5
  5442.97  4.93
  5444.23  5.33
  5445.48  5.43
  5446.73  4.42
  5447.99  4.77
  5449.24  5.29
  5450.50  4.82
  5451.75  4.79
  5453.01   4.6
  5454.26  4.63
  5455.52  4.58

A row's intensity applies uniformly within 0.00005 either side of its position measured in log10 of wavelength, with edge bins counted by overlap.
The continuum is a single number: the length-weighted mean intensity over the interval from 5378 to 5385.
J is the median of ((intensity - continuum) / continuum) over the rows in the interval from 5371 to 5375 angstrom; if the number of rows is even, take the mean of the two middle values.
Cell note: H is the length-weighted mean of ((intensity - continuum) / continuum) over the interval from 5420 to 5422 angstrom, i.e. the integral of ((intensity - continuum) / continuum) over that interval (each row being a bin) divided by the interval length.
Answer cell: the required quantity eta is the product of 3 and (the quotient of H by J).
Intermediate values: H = 0.01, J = 0.008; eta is 5.2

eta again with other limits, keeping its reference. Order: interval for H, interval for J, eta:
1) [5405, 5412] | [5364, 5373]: 1.1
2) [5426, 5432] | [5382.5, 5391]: 0.6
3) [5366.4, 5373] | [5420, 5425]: -3.1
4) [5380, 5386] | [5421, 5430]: 2.1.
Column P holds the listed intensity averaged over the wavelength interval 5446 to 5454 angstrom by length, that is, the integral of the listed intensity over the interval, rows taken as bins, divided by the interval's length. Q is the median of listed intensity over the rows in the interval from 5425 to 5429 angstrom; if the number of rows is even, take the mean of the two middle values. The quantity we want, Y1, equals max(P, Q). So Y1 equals 4.80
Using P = 4.79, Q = 4.80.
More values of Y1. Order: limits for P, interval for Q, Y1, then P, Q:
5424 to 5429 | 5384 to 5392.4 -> 4.97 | 4.78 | 4.97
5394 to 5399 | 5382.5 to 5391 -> 4.96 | 4.96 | 4.87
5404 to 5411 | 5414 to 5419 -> 5.09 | 5.09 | 5.00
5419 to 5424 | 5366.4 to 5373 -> 5.02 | 4.98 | 5.02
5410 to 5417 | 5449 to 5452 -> 5.13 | 5.13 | 4.82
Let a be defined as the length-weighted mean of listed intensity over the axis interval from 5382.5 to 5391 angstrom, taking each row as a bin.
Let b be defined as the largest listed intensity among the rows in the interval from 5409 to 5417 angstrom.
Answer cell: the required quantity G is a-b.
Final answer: -0.9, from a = 4.86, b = 5.8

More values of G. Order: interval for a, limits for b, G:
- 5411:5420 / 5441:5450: -0.2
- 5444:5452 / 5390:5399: -0.6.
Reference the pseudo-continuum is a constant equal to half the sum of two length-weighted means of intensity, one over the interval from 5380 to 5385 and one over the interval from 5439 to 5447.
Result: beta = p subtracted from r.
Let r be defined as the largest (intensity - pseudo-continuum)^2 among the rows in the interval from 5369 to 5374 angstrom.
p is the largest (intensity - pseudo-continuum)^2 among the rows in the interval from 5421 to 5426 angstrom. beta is 0.3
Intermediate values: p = 0.1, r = 0.39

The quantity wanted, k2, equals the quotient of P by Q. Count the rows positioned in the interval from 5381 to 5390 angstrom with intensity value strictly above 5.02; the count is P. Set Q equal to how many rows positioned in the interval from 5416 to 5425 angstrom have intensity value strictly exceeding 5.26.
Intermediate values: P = 1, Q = 1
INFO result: 1.0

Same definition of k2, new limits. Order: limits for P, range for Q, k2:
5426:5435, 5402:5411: 0.7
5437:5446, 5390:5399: 1.7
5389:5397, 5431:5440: 1.7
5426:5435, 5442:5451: 0.7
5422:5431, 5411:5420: 0.3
